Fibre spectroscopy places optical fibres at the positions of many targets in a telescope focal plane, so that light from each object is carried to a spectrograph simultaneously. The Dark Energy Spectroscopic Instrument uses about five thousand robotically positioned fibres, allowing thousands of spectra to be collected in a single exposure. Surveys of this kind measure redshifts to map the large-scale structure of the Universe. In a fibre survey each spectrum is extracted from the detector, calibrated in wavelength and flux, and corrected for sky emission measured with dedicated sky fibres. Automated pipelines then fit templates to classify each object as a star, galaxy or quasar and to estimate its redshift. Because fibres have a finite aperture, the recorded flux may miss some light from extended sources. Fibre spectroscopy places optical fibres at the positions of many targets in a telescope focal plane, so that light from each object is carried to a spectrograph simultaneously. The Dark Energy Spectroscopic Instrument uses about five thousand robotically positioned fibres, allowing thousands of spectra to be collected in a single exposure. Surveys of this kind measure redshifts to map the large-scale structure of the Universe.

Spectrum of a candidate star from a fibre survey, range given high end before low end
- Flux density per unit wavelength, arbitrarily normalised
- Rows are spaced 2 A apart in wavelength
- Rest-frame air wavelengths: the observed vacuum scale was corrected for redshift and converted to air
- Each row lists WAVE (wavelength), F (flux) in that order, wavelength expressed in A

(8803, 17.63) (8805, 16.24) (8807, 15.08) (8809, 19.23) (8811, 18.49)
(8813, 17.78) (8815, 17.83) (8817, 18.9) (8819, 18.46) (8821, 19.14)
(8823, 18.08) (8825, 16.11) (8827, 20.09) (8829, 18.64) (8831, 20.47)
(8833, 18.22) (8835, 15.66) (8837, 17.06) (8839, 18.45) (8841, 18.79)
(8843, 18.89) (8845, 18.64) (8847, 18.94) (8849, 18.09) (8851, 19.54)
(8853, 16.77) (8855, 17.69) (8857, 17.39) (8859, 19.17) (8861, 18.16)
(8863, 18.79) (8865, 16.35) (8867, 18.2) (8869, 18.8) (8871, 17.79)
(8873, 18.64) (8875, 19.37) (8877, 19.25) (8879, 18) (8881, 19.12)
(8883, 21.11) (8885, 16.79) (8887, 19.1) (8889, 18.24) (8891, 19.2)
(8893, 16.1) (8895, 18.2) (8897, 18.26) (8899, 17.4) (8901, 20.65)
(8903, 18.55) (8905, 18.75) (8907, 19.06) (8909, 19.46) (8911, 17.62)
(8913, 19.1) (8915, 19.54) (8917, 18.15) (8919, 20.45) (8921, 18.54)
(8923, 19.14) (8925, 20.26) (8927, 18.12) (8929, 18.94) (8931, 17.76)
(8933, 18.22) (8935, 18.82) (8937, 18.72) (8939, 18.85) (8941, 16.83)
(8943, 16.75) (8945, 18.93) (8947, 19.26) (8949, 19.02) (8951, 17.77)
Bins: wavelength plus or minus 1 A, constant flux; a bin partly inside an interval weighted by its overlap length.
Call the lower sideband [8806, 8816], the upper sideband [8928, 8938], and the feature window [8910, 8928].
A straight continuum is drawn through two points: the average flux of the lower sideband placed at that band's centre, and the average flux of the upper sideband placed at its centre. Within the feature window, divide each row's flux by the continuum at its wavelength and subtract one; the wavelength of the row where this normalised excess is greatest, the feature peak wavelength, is 8919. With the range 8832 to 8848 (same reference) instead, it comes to 8847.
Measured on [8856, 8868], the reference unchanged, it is 8859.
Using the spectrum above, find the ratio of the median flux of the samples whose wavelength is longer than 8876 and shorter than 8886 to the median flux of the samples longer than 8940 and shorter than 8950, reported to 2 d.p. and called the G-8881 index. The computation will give 1.01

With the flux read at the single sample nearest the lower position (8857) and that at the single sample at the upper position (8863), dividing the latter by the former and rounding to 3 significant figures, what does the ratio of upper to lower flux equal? 1.08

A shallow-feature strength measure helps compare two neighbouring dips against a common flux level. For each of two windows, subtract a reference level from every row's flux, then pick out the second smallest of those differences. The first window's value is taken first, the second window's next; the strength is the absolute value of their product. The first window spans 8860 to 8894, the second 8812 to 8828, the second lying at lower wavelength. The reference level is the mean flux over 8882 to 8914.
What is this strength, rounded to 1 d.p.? 1.8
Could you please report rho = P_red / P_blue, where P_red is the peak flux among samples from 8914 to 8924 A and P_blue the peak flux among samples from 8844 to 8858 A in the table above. 1.05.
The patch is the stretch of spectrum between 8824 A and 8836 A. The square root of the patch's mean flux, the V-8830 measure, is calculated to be 4.27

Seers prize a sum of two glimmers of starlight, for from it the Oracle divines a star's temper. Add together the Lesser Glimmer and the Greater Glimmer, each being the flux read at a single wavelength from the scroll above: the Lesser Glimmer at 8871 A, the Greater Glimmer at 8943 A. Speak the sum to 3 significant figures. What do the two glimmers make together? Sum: 34.5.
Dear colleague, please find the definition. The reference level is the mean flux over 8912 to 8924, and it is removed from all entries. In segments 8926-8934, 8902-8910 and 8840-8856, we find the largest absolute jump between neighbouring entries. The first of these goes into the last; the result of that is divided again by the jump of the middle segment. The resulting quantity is 5.9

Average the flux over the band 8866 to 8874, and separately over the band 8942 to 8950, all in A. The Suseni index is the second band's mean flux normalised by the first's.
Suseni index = 1.007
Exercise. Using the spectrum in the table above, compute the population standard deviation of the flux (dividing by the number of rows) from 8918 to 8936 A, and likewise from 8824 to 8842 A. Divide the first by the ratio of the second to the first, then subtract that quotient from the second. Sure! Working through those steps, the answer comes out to 1.1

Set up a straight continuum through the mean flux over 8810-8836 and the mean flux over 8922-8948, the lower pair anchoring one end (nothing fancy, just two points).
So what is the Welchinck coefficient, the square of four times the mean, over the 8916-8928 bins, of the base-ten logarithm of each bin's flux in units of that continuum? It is 0.0031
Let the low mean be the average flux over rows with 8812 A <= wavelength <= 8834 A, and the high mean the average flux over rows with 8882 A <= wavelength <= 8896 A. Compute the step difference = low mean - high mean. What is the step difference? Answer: 0.13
